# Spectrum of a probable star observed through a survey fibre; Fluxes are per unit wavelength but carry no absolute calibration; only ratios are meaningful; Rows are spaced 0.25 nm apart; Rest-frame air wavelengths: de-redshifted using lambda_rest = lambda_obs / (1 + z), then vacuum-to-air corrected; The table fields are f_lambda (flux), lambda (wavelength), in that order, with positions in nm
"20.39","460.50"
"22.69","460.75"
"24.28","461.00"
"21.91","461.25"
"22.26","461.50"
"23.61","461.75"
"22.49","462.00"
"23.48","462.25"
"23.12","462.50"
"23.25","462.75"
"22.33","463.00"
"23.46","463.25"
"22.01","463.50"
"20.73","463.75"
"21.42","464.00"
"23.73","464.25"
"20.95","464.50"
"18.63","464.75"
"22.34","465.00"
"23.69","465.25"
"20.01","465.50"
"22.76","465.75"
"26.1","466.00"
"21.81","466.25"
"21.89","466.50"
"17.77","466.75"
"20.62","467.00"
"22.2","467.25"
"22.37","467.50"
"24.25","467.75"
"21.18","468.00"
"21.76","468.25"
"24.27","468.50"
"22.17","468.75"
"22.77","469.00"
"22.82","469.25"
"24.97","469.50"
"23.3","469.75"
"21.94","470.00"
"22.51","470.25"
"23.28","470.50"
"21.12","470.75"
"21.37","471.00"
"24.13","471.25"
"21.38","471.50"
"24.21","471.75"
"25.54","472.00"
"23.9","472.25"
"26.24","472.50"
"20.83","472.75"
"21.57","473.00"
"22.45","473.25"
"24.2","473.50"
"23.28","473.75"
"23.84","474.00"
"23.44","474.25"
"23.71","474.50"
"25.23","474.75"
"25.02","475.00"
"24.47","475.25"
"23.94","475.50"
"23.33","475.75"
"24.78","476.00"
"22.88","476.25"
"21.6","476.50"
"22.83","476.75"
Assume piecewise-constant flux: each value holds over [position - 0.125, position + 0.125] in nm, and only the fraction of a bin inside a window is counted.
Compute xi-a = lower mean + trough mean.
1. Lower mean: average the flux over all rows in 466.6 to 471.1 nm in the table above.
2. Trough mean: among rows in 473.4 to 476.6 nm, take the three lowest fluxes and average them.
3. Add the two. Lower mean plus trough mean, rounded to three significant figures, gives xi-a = 44.8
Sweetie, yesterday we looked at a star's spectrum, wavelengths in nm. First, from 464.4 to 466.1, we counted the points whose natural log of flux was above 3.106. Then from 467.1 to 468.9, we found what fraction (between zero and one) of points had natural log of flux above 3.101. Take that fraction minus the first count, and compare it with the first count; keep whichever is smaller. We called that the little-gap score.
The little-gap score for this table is -4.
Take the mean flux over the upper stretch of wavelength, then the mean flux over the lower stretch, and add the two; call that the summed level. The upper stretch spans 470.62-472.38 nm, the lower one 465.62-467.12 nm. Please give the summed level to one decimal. 44.9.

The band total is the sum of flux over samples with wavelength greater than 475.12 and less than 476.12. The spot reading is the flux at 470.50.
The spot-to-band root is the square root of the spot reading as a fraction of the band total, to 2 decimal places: 0.49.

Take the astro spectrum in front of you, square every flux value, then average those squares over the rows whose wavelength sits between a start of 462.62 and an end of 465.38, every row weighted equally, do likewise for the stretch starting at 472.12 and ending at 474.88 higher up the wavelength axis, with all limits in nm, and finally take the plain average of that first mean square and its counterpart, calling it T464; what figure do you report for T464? 522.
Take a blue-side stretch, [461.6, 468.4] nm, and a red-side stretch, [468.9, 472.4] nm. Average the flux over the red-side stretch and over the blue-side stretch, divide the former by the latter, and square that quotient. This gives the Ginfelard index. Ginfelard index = 1.09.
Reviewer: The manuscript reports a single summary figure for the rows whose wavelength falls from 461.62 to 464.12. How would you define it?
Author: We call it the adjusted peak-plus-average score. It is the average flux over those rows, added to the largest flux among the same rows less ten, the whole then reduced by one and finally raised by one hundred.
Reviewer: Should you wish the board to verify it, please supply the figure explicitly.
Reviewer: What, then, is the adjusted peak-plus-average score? 135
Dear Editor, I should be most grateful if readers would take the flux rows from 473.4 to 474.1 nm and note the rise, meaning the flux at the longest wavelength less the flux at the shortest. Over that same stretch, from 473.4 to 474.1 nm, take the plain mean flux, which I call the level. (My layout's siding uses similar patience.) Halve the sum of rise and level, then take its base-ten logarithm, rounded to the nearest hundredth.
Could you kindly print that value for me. 1.07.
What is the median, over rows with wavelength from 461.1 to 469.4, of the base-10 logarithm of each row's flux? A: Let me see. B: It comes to 1.35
